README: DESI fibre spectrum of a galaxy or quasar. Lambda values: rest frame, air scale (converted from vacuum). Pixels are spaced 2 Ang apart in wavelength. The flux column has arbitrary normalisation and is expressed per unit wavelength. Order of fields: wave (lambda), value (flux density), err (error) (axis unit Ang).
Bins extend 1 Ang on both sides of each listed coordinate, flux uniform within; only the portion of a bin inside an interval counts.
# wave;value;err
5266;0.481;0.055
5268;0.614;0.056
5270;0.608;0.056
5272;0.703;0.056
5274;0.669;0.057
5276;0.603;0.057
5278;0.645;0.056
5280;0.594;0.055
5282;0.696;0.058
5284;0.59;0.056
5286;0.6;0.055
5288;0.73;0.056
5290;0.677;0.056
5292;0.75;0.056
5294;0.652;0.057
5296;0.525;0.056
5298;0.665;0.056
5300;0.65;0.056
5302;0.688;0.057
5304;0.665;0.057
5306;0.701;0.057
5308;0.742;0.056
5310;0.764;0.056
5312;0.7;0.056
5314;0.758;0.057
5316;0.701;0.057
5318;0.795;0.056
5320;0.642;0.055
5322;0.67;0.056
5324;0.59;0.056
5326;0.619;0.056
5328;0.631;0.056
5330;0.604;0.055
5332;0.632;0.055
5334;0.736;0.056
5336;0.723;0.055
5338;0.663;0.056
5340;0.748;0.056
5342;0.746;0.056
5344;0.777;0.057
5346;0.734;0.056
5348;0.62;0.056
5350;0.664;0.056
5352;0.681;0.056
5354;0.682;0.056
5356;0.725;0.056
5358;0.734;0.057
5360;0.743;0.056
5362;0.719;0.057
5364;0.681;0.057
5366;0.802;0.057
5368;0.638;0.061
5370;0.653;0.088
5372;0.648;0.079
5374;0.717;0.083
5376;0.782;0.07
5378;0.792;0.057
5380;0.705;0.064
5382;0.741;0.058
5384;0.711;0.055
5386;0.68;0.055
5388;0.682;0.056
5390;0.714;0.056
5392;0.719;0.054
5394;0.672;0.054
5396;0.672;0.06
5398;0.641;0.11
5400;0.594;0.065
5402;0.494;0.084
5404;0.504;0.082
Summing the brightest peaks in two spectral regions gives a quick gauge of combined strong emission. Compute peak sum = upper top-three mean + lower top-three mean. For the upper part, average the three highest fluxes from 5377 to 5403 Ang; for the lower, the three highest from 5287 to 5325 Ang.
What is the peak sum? 1.52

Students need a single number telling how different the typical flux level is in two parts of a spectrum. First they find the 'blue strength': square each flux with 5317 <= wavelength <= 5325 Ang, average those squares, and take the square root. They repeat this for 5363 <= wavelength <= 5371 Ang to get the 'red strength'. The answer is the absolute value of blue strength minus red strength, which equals 0.0180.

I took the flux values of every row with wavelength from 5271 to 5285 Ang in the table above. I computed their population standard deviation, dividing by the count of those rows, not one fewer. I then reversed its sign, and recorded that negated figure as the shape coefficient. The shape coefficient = -0.045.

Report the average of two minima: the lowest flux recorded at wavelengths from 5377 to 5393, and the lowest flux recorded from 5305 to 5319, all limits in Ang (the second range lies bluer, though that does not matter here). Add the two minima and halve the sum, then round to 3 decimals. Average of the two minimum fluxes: 0.690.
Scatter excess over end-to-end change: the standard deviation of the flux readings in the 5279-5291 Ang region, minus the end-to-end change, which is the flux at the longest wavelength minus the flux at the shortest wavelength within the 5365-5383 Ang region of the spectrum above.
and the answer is 0.12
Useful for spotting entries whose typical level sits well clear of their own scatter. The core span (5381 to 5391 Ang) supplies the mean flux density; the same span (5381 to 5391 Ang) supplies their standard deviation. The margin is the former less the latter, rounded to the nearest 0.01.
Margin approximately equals 0.68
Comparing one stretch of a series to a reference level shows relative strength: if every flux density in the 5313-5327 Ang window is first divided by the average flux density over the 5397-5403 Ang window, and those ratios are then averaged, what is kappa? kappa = 1.18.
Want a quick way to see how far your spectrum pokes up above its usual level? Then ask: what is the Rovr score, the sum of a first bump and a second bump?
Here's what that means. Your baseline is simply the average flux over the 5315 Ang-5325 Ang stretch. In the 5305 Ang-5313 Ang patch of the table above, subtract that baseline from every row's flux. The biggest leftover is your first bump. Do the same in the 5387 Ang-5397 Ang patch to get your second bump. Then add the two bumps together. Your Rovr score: 0.12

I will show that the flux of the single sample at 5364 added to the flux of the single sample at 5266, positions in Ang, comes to 1.16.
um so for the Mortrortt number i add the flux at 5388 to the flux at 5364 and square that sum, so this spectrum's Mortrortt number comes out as 1.86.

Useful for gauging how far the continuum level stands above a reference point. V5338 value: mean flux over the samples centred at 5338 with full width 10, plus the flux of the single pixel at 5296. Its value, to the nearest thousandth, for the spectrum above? 1.248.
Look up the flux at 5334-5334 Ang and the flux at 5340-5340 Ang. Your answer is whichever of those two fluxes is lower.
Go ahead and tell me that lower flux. 0.74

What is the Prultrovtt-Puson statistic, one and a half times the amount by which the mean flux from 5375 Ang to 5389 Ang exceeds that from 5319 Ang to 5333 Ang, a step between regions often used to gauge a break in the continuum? 0.15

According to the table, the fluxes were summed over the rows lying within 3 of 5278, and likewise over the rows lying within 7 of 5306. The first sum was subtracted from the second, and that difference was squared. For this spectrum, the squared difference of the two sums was 9.4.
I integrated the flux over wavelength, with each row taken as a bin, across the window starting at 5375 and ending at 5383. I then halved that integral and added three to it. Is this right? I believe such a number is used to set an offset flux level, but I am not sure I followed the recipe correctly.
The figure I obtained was 6.02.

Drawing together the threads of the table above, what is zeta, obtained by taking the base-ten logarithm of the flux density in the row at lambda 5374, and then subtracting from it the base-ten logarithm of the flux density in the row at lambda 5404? 0.15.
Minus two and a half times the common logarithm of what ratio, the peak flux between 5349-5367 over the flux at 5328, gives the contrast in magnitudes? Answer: -0.26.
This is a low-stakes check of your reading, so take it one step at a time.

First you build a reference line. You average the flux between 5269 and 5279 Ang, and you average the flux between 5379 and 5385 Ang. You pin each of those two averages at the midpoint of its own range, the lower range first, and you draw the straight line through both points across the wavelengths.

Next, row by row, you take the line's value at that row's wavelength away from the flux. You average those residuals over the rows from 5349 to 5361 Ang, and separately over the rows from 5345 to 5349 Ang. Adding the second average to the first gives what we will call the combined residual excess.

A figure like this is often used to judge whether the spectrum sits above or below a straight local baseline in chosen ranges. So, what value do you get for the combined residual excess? -0.014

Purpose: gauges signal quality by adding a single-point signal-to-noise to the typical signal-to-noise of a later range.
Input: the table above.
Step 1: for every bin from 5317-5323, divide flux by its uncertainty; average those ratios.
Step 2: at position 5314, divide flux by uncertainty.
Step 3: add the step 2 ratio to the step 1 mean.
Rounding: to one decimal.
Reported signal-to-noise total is 25.9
